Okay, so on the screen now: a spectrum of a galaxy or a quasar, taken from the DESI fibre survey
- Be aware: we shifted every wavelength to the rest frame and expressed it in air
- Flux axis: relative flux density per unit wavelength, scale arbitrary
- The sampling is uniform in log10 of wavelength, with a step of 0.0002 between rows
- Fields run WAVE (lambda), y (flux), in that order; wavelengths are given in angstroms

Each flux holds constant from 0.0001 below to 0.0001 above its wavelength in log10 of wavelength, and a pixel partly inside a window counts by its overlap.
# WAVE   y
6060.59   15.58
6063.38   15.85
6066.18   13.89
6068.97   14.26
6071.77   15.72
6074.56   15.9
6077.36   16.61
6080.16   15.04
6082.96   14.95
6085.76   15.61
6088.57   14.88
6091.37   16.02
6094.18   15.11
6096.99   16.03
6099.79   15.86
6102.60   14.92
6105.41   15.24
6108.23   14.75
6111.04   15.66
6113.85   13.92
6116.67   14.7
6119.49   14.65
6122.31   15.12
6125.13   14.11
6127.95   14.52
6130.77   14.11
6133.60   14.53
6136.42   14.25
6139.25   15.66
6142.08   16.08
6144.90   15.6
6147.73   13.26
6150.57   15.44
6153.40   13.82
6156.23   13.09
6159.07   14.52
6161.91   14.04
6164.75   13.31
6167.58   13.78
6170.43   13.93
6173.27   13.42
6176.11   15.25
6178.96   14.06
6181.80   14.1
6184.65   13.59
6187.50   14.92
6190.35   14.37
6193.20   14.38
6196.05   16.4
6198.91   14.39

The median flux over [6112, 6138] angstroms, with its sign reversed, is -14.5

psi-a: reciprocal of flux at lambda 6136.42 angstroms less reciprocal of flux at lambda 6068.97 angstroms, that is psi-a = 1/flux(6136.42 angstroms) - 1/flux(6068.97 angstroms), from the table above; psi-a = 0.000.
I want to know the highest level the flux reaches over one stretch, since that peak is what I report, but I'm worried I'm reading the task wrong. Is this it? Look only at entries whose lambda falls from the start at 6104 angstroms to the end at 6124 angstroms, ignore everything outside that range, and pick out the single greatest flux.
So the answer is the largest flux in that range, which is 15.66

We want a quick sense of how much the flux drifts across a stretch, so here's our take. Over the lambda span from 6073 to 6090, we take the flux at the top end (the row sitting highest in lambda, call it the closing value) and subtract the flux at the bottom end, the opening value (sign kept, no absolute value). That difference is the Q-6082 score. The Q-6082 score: -1.0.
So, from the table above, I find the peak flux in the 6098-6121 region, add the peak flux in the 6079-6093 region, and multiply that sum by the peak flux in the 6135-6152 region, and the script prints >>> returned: 513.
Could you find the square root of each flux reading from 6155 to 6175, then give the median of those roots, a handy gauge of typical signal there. 3.71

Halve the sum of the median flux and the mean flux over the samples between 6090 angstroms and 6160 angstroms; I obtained 14.8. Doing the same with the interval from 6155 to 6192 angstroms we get 14.0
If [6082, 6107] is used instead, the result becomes 15.3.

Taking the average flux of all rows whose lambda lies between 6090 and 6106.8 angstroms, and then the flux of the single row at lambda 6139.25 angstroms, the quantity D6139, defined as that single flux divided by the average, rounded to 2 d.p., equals 1.01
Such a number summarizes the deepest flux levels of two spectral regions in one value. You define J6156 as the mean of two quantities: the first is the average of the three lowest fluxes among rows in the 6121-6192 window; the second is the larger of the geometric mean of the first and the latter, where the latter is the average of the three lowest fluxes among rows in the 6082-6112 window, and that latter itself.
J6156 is 14.0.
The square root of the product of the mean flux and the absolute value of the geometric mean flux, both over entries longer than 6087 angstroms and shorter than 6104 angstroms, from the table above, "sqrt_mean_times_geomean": 15.5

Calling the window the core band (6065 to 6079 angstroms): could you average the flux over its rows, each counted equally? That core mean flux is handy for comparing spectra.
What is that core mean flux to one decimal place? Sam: 15.3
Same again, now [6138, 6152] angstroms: 15.2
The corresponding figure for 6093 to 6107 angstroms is 15.4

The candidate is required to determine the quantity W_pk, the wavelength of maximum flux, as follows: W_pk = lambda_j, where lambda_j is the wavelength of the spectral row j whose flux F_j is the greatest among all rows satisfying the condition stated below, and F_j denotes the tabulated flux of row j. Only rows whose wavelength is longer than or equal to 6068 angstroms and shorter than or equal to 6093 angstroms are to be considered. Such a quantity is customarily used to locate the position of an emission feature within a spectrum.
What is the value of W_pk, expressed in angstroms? 6077.36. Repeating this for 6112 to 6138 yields 6122.31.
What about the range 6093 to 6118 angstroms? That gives 6096.99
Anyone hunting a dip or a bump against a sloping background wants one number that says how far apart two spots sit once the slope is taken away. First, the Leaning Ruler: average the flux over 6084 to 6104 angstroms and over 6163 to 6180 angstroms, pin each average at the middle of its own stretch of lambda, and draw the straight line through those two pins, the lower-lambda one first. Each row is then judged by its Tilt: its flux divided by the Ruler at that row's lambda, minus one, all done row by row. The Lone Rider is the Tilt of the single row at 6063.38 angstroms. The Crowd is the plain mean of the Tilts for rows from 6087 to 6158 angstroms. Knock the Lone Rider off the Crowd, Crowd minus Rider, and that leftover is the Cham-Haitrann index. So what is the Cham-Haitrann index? 0.010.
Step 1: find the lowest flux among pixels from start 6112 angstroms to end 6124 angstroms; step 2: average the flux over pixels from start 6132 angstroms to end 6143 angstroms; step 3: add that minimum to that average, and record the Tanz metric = 29.0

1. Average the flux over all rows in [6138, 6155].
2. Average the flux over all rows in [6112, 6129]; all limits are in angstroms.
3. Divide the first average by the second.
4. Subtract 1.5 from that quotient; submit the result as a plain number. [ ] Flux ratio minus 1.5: -0.47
